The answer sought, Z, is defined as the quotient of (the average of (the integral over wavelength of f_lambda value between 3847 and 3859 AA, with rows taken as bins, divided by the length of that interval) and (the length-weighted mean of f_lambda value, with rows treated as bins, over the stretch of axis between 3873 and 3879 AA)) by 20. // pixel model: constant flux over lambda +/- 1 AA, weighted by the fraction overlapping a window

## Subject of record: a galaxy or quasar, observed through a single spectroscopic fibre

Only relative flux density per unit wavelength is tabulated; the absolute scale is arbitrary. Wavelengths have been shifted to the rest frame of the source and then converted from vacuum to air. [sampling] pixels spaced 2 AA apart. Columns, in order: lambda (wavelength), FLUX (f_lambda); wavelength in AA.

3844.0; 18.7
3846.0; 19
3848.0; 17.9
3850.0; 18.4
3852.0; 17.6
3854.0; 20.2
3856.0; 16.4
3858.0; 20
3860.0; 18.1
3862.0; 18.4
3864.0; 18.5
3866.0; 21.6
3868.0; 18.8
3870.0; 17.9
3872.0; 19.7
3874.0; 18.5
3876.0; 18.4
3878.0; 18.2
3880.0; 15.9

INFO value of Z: 0.920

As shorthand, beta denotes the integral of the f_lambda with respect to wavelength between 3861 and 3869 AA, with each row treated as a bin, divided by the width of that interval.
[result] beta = 19.3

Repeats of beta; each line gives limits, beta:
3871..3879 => 18.7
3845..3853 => 18.2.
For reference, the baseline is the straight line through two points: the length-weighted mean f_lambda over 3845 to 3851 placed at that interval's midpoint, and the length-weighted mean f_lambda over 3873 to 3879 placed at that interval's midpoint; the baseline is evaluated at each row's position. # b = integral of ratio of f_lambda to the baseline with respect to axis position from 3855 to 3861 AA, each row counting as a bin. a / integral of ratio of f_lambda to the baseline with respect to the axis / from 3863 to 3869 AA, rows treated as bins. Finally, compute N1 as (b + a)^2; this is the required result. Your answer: 152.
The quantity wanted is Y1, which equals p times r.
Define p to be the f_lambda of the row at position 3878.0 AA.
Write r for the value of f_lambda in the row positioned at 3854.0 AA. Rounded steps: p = 18.2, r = 20.2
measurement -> 368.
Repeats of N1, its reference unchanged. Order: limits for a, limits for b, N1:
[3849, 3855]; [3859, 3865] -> 146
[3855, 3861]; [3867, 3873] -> 145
